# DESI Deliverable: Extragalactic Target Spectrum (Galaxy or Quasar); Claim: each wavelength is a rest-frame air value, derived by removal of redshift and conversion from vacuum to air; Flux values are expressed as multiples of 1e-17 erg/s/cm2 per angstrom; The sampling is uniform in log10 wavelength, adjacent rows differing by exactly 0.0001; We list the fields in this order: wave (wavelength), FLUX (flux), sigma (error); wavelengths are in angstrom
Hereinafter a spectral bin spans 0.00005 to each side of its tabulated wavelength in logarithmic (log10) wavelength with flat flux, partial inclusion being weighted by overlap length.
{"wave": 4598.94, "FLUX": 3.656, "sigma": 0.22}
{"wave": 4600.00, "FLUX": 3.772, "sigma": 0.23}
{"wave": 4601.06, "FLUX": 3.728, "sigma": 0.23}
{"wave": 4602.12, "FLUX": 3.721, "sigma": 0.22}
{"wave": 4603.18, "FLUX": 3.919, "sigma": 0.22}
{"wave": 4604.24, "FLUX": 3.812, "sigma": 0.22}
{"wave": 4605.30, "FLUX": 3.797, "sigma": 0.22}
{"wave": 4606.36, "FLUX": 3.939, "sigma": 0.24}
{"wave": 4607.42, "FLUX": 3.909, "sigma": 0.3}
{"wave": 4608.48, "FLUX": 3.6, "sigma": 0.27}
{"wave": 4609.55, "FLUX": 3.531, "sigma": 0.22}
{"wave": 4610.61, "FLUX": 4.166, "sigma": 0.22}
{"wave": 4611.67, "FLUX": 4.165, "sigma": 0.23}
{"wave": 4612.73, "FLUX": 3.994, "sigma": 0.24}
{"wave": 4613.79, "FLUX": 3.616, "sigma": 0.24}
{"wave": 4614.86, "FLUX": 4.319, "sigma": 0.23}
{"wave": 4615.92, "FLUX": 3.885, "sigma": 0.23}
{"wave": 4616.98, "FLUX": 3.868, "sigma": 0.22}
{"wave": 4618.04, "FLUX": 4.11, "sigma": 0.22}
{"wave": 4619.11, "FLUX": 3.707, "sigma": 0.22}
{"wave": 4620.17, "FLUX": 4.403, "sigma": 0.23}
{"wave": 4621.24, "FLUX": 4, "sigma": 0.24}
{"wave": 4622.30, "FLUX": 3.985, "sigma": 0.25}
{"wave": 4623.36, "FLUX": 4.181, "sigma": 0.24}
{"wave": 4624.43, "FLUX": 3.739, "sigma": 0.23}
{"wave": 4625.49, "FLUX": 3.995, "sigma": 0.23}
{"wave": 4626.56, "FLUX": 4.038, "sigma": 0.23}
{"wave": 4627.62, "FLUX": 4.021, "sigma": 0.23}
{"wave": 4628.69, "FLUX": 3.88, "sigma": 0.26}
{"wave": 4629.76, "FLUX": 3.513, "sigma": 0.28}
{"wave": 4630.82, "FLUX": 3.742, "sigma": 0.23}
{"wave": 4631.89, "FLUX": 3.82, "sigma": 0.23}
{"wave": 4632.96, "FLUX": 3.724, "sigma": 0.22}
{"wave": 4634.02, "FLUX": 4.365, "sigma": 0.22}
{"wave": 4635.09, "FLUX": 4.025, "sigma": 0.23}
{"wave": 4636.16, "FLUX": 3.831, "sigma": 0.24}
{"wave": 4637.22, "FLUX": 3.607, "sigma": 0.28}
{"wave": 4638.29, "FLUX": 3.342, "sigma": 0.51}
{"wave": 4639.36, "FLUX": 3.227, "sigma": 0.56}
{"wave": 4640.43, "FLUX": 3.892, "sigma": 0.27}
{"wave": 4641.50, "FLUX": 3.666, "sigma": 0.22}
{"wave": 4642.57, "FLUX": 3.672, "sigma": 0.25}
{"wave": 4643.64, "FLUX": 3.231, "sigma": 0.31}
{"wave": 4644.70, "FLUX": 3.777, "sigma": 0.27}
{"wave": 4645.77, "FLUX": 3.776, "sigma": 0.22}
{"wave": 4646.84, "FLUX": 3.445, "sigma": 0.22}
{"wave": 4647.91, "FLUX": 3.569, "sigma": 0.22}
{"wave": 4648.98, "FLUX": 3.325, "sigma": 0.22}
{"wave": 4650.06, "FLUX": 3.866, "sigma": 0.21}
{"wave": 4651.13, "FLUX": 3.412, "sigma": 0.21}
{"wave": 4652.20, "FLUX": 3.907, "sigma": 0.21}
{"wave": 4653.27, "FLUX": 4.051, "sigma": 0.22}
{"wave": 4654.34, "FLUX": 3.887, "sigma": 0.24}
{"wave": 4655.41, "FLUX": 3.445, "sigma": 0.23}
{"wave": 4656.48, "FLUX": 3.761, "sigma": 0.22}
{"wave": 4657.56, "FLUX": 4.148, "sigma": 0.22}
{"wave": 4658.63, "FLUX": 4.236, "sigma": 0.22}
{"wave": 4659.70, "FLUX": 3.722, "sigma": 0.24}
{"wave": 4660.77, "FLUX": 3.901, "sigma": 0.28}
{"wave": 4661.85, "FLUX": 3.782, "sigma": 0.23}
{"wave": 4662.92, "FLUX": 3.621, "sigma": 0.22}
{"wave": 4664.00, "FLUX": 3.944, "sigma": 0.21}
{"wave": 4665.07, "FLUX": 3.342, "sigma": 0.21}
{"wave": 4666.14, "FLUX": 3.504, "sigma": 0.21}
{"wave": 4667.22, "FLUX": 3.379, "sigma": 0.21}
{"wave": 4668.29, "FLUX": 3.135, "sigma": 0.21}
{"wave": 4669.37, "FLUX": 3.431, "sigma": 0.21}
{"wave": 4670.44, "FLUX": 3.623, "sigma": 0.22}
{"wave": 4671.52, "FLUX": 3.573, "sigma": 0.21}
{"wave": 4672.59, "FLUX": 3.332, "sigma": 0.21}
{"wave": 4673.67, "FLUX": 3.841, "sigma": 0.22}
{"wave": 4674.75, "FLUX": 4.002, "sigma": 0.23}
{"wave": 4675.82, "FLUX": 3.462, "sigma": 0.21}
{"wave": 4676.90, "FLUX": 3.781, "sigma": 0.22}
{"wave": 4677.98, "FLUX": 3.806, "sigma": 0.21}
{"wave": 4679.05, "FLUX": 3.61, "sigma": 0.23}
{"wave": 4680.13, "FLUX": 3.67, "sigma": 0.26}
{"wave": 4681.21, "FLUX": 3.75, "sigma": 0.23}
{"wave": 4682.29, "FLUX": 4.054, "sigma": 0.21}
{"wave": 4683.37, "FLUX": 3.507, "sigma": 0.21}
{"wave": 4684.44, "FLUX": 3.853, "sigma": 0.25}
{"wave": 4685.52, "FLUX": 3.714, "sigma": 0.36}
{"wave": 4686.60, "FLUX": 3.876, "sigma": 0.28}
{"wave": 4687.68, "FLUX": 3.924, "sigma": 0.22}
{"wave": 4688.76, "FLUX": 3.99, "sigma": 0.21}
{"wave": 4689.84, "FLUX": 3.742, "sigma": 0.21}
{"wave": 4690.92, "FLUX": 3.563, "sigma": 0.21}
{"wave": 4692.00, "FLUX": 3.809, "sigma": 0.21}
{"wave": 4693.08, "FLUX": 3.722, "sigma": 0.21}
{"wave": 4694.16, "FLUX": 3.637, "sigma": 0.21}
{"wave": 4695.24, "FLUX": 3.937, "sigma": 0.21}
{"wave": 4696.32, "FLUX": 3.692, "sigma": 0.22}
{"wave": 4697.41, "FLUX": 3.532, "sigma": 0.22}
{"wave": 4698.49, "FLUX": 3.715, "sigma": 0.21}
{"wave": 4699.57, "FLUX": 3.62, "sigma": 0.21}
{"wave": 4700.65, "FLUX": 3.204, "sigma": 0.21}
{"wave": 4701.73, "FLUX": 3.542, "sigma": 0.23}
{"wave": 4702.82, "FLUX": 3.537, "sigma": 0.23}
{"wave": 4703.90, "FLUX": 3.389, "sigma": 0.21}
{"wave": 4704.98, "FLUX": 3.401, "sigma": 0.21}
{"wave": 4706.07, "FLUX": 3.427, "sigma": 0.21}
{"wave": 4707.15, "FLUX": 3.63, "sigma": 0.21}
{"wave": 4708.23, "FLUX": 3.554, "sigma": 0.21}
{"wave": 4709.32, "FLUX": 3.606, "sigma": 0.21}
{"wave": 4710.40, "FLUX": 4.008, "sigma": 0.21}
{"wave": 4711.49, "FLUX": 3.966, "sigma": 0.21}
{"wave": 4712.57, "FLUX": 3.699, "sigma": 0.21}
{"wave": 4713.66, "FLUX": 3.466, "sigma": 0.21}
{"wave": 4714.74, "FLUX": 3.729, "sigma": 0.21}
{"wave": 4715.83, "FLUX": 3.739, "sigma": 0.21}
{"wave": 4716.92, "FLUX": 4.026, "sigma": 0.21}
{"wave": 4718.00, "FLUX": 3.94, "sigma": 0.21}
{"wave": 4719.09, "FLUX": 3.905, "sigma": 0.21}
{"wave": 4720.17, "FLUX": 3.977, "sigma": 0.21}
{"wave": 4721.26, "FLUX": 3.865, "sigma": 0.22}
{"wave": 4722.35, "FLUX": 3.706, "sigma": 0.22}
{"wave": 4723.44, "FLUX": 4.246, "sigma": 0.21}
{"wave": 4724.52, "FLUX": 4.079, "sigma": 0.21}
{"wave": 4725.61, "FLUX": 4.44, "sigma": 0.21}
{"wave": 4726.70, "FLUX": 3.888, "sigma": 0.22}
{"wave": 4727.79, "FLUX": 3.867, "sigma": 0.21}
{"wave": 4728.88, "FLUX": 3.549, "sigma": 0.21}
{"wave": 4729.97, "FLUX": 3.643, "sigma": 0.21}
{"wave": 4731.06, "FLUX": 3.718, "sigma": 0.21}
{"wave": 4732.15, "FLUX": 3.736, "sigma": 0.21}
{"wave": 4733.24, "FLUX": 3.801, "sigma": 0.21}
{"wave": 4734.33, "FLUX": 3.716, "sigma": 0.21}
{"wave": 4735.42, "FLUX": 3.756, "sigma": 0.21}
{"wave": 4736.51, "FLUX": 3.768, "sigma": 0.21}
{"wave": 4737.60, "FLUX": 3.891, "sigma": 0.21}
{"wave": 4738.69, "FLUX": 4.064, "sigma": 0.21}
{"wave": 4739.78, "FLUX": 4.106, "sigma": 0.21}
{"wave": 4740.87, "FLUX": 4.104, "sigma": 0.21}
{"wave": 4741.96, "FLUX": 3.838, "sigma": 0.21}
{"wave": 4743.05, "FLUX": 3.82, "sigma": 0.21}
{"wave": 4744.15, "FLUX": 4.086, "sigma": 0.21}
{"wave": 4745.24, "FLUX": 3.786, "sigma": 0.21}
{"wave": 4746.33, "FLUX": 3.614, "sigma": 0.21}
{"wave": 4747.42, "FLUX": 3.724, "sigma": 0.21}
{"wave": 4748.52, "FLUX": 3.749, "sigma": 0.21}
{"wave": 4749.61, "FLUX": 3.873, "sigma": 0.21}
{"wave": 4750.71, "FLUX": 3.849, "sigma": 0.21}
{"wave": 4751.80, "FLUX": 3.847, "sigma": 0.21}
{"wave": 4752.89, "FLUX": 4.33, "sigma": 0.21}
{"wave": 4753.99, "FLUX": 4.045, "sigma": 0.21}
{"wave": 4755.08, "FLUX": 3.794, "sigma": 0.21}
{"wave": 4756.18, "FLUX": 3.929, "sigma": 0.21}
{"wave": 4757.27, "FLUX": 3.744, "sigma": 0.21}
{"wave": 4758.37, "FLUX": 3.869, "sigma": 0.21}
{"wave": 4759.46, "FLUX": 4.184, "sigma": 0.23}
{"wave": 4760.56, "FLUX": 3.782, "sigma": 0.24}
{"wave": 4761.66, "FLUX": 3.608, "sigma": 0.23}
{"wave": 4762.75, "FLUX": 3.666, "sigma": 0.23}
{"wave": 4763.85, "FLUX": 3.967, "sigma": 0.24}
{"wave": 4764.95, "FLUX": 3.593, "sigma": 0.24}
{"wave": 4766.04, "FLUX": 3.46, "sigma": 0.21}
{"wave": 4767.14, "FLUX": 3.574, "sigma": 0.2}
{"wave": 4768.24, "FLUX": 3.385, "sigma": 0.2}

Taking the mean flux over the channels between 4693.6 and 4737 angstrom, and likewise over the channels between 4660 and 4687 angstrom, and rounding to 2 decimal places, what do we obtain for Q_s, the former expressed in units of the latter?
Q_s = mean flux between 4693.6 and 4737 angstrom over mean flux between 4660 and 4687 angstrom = 1.02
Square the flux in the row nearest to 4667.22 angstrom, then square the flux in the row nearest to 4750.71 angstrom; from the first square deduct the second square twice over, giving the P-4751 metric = -18.2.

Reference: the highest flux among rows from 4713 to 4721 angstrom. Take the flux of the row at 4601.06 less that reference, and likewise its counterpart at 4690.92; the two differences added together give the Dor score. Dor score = -0.8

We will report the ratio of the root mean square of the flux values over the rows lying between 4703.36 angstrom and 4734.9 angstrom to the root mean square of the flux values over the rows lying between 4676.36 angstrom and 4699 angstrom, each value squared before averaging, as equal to 1.01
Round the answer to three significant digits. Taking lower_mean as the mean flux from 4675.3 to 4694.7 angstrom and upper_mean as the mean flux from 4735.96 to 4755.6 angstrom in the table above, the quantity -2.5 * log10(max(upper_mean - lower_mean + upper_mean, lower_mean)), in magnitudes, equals -1.52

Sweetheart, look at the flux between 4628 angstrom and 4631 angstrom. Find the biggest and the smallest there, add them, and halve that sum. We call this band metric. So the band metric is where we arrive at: 3.70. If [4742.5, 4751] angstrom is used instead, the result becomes 3.85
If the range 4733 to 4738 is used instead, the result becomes 3.80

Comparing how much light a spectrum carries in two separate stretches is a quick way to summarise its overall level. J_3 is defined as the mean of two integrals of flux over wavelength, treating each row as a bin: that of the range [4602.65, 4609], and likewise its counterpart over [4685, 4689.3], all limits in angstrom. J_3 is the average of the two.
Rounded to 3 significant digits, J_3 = 20.5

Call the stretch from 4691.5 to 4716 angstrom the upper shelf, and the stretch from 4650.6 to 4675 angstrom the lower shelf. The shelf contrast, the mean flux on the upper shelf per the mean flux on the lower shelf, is 0.98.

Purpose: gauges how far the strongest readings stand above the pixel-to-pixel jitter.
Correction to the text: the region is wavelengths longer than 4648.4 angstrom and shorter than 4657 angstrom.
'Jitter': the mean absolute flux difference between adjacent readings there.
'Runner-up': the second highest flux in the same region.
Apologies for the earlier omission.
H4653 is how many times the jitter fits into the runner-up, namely 10.7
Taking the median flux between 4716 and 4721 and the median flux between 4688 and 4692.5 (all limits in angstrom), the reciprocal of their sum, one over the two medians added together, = 0.129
